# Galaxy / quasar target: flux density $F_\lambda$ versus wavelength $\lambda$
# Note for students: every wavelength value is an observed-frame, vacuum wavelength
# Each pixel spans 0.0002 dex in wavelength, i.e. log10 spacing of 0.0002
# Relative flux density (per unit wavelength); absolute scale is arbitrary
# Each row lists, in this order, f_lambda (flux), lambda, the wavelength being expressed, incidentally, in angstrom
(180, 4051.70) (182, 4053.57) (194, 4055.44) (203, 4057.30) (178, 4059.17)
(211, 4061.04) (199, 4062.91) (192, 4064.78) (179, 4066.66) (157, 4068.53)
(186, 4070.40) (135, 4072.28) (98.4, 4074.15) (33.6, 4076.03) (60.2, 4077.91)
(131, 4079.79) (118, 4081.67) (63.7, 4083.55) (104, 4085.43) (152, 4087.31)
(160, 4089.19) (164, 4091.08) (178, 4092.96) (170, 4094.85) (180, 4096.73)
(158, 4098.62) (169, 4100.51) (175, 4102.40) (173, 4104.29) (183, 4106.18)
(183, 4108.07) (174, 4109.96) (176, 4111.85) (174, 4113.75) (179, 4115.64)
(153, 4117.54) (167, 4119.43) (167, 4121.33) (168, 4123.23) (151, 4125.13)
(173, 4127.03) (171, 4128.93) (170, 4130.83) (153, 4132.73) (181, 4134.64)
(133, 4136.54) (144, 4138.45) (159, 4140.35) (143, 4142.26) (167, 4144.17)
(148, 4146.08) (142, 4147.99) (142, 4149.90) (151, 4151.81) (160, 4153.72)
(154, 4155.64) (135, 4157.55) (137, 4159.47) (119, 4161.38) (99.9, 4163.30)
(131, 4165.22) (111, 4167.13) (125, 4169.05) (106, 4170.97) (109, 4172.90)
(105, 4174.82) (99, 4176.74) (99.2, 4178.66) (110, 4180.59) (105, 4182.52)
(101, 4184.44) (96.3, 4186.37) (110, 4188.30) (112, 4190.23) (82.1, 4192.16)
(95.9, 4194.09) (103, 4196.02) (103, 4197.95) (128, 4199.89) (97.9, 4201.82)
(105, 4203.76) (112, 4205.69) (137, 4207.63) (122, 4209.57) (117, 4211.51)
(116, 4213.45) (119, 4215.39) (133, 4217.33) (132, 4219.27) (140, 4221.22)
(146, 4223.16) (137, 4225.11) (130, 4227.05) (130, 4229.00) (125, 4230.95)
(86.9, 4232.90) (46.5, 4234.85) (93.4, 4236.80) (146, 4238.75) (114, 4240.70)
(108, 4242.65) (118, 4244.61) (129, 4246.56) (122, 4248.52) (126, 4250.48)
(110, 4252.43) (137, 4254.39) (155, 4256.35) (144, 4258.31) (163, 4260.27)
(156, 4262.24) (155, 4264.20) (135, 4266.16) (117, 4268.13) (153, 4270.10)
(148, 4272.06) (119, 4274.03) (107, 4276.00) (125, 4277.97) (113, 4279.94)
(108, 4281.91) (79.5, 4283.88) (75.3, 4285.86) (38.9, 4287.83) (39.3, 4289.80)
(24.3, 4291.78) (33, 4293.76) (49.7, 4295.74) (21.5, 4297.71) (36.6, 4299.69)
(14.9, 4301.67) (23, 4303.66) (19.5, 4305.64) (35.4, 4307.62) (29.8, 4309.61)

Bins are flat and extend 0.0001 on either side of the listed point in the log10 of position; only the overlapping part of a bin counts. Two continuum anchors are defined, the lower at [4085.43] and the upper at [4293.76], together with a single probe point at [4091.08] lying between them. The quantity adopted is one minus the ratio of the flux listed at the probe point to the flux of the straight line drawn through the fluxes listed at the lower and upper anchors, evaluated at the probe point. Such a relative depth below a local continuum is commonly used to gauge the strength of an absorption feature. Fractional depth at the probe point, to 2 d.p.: -0.61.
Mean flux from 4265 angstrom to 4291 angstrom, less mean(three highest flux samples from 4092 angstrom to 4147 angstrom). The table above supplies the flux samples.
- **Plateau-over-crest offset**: -78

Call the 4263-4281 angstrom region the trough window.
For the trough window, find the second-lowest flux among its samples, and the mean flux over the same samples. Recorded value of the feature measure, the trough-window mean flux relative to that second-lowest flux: 1.15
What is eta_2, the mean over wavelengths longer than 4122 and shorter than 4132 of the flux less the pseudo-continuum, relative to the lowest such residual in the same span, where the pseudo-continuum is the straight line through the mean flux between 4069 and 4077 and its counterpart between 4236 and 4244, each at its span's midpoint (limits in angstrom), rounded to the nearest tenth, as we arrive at 1.4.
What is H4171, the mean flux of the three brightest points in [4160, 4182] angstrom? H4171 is 125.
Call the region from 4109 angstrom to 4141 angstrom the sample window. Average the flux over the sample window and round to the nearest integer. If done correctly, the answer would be 164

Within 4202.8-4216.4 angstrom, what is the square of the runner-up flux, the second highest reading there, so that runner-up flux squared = 14884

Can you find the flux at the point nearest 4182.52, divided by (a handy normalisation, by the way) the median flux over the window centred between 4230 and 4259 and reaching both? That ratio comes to 0.86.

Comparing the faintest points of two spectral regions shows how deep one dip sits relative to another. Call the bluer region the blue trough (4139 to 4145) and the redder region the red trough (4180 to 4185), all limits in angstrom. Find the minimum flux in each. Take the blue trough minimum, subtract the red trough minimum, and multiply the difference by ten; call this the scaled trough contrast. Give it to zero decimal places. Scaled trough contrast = 420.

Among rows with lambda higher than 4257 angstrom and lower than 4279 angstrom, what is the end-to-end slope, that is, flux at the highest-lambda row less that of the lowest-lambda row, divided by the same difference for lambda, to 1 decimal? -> -1.0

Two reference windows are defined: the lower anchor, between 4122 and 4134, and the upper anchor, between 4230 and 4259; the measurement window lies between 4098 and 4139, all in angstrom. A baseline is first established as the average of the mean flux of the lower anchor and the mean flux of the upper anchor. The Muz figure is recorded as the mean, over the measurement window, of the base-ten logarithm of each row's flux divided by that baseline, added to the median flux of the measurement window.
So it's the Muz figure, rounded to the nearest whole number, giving 171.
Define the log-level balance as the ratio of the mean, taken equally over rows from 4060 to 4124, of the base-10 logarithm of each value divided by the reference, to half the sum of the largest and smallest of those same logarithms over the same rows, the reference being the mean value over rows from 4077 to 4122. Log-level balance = 0.1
